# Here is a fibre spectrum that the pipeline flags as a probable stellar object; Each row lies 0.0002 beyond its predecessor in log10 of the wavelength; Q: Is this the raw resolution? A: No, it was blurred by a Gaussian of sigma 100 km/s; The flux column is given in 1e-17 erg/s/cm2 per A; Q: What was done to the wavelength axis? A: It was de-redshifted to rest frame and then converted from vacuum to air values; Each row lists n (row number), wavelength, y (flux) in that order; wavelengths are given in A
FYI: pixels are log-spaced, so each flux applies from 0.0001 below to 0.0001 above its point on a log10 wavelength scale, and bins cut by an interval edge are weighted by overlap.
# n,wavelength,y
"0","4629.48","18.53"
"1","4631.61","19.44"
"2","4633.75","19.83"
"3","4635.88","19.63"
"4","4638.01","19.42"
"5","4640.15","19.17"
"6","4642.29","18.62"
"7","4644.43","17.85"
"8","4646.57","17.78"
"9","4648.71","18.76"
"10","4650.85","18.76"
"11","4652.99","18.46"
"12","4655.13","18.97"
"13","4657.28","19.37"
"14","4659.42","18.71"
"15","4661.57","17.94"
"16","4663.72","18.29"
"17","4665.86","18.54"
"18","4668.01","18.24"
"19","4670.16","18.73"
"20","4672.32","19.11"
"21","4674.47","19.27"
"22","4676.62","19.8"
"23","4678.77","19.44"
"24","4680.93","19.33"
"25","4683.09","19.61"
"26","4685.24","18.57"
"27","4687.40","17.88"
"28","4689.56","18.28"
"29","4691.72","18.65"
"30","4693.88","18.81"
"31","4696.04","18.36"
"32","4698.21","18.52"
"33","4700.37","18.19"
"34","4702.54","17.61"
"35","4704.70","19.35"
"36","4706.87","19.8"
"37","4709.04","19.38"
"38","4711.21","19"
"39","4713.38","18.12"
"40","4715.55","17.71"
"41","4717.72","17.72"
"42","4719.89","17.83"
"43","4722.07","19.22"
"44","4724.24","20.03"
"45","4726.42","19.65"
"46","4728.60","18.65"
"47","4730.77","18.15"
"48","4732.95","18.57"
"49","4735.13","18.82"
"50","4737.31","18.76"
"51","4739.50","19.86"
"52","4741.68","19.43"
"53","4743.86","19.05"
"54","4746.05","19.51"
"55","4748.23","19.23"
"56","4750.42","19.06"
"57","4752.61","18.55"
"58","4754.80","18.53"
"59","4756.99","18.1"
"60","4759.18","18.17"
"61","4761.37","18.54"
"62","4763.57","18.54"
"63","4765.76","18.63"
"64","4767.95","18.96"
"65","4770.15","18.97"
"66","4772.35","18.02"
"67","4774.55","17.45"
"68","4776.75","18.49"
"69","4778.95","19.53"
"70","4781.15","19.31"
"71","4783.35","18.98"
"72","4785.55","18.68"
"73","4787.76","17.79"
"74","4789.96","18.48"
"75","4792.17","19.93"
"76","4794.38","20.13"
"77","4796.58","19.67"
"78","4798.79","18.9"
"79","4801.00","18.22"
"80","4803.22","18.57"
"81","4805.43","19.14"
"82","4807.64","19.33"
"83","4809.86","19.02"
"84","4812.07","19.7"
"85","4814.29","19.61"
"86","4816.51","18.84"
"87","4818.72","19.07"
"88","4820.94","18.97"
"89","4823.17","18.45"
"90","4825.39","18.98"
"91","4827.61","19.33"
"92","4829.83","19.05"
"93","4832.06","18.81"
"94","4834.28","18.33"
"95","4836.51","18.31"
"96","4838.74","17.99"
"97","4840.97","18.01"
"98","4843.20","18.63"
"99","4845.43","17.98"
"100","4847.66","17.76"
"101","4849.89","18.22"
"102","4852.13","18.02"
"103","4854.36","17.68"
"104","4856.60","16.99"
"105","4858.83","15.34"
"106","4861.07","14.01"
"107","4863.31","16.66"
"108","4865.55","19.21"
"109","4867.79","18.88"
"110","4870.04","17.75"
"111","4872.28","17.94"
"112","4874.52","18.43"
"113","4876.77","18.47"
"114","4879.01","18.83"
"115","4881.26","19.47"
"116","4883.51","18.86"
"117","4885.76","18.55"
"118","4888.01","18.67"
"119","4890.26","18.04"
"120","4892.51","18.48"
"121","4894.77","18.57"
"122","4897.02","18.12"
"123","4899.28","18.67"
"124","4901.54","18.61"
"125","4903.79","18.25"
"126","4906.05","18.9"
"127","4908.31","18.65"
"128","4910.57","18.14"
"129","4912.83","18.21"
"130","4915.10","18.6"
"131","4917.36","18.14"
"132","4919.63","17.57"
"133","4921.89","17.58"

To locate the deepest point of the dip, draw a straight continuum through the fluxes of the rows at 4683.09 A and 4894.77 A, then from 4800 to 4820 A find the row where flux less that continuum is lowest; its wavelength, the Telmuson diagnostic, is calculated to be 4801.00 A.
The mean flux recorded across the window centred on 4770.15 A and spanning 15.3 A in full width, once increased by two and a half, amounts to 20.94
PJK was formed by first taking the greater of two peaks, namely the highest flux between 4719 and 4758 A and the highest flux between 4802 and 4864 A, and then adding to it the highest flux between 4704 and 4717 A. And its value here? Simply 39.8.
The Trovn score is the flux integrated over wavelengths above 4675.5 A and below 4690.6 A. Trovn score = 287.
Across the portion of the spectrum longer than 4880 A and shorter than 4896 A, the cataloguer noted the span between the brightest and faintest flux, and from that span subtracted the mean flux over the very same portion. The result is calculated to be -17.2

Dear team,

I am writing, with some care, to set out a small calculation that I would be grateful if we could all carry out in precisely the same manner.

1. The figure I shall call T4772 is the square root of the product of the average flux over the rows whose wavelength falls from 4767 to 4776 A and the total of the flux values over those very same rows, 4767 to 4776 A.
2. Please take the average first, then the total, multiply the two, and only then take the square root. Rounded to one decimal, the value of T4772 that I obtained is 36.7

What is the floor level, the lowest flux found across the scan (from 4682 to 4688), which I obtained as 17.88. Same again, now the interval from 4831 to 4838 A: 18.31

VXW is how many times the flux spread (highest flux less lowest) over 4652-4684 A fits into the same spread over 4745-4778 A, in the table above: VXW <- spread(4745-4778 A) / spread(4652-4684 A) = 1.1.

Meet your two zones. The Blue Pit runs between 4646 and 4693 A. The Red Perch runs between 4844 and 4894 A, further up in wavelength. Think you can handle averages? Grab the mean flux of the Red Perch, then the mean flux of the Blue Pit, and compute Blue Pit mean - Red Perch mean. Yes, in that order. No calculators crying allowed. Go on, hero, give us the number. 0.83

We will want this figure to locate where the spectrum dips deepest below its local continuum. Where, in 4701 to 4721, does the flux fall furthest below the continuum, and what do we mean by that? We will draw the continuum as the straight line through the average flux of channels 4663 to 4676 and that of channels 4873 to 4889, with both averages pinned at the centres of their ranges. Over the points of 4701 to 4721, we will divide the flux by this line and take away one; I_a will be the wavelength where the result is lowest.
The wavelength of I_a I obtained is 4702.54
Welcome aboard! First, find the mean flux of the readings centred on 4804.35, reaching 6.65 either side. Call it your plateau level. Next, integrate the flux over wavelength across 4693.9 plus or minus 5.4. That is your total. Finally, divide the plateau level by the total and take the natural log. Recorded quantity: -2.36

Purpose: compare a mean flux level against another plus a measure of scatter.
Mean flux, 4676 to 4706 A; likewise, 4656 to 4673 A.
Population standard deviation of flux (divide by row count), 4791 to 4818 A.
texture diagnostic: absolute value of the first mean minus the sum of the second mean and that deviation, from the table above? 0.4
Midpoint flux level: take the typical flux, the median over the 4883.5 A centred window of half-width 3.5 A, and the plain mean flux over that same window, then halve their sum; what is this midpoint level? 18.9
